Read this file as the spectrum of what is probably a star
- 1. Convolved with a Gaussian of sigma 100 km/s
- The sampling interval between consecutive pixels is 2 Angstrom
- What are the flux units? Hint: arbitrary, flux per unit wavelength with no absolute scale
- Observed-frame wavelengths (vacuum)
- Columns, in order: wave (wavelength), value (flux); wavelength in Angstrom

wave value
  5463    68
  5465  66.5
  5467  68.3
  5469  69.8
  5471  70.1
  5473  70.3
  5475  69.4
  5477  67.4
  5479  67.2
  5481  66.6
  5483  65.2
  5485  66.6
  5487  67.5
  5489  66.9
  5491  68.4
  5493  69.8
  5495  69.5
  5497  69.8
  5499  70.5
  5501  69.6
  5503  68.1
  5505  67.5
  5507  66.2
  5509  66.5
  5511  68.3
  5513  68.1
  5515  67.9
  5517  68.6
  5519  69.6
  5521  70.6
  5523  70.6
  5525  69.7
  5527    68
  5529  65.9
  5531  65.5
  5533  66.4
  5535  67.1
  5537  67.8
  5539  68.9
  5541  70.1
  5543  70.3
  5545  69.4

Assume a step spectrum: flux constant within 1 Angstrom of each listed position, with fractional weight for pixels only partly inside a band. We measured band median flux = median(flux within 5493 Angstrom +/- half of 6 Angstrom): 69.5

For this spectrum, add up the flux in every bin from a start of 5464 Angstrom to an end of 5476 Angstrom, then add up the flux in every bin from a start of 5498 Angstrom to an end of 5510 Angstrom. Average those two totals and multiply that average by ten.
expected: 4114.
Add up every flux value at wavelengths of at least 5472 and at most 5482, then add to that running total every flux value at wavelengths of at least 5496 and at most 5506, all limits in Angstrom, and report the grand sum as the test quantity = 686.4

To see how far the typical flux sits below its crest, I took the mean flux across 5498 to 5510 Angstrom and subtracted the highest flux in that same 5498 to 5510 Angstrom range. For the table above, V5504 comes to -2.4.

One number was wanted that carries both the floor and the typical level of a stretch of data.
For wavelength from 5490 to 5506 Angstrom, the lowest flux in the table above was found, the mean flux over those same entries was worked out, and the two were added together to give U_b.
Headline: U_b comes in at 137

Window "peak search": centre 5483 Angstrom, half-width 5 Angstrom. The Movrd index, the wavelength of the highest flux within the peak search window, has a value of 5487 Angstrom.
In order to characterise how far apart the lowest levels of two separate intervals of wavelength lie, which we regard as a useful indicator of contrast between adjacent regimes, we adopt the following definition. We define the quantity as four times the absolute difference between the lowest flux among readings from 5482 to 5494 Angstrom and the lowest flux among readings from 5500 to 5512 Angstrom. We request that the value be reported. 4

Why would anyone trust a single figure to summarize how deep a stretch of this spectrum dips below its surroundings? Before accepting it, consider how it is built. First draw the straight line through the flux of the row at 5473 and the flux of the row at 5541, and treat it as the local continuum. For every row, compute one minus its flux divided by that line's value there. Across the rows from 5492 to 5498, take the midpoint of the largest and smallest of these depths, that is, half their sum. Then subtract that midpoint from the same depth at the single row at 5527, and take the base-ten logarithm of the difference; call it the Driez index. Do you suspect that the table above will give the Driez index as -1.65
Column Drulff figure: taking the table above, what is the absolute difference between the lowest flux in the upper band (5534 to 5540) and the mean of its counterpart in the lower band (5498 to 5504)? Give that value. 2.3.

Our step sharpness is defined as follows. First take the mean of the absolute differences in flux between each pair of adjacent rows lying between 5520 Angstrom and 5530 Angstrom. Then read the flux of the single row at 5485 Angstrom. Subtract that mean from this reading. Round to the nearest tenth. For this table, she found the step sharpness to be 65.4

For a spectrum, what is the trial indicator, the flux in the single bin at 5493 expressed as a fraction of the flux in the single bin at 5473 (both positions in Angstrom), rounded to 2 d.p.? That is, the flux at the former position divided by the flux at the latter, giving 0.99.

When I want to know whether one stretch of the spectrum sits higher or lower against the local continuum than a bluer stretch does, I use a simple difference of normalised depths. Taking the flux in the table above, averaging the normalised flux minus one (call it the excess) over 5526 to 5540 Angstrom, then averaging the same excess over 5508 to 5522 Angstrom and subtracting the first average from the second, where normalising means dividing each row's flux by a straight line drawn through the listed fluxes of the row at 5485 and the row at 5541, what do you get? 0.037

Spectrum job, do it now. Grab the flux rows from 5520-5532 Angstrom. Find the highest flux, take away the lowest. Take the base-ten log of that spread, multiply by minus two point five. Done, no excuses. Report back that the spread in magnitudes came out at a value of -1.8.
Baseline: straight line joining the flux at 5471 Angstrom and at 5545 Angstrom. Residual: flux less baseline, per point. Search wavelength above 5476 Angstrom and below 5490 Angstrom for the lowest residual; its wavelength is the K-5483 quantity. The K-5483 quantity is 5483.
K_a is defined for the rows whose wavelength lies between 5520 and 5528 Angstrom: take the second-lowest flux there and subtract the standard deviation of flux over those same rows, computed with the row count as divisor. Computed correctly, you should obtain 68.6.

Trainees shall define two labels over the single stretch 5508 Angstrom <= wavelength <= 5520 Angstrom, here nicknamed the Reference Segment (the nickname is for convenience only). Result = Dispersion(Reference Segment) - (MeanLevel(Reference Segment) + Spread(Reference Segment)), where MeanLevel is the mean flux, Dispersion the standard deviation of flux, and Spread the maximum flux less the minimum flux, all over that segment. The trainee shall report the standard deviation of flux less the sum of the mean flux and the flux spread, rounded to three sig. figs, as -70.3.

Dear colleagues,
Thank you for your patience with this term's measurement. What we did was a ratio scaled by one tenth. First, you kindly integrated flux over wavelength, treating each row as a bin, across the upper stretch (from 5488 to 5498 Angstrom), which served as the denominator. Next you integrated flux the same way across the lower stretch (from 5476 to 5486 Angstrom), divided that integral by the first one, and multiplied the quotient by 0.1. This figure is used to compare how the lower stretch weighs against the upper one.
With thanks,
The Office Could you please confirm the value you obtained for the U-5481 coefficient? 0.097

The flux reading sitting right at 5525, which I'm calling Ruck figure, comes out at 69.7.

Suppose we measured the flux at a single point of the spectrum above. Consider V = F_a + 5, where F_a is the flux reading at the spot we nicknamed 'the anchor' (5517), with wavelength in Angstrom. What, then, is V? 73.6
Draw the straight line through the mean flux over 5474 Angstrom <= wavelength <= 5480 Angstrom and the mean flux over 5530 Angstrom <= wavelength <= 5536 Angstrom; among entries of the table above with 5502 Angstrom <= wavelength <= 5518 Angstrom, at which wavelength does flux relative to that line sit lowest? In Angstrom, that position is 5507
